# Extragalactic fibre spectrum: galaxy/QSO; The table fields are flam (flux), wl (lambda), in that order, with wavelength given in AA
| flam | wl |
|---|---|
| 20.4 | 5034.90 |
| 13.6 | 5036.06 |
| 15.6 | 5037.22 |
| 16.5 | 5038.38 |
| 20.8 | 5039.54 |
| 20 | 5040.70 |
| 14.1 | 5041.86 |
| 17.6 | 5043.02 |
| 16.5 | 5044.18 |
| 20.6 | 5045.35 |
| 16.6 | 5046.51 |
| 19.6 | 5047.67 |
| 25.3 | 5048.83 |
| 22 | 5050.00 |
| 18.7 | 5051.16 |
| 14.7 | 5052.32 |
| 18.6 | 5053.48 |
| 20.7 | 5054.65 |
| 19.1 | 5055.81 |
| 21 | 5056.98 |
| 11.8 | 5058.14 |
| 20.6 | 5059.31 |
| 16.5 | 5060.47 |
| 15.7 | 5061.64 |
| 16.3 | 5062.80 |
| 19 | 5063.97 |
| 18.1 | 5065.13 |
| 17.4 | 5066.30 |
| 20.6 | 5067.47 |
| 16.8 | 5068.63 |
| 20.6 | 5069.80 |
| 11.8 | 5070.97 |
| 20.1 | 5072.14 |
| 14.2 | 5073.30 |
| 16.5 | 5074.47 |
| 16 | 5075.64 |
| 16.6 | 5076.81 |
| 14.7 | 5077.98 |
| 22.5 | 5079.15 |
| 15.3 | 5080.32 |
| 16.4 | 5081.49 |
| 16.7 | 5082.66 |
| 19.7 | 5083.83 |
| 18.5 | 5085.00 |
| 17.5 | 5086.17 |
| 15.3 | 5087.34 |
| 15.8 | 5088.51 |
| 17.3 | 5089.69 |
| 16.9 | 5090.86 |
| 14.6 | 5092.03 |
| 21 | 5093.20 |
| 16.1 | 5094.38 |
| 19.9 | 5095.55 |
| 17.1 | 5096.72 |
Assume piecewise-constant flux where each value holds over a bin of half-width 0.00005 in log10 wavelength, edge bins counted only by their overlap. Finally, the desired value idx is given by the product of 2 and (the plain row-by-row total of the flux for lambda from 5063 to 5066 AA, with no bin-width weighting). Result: 74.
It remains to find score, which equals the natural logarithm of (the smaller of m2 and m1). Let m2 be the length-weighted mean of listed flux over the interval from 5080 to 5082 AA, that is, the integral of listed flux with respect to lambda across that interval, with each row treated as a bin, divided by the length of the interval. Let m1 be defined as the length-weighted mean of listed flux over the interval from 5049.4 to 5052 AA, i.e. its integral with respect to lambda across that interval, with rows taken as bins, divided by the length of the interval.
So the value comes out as 2.77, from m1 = 19.8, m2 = 15.9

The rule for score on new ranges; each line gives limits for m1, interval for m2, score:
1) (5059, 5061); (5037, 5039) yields 2.79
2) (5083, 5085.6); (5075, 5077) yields 2.79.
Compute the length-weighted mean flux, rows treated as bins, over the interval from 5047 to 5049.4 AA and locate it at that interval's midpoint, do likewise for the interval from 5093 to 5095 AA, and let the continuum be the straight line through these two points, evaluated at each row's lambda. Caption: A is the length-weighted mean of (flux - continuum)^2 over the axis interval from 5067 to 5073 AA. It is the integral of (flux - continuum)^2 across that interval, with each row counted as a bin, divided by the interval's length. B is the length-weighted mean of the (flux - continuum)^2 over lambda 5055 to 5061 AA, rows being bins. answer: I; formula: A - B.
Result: -5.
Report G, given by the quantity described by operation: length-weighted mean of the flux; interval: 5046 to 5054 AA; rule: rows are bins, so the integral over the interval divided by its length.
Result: 19.4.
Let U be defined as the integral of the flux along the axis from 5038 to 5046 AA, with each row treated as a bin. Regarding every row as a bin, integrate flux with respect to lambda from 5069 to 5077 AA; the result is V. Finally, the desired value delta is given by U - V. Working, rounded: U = 144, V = 132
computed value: 12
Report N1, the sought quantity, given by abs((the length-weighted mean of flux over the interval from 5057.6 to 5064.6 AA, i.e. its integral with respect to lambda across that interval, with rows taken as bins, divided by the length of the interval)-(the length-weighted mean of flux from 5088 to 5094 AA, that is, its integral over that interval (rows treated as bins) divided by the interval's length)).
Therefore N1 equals 0.38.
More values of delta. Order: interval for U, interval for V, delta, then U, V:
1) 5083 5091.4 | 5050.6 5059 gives -5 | 145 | 150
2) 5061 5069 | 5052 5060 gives -3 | 142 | 145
